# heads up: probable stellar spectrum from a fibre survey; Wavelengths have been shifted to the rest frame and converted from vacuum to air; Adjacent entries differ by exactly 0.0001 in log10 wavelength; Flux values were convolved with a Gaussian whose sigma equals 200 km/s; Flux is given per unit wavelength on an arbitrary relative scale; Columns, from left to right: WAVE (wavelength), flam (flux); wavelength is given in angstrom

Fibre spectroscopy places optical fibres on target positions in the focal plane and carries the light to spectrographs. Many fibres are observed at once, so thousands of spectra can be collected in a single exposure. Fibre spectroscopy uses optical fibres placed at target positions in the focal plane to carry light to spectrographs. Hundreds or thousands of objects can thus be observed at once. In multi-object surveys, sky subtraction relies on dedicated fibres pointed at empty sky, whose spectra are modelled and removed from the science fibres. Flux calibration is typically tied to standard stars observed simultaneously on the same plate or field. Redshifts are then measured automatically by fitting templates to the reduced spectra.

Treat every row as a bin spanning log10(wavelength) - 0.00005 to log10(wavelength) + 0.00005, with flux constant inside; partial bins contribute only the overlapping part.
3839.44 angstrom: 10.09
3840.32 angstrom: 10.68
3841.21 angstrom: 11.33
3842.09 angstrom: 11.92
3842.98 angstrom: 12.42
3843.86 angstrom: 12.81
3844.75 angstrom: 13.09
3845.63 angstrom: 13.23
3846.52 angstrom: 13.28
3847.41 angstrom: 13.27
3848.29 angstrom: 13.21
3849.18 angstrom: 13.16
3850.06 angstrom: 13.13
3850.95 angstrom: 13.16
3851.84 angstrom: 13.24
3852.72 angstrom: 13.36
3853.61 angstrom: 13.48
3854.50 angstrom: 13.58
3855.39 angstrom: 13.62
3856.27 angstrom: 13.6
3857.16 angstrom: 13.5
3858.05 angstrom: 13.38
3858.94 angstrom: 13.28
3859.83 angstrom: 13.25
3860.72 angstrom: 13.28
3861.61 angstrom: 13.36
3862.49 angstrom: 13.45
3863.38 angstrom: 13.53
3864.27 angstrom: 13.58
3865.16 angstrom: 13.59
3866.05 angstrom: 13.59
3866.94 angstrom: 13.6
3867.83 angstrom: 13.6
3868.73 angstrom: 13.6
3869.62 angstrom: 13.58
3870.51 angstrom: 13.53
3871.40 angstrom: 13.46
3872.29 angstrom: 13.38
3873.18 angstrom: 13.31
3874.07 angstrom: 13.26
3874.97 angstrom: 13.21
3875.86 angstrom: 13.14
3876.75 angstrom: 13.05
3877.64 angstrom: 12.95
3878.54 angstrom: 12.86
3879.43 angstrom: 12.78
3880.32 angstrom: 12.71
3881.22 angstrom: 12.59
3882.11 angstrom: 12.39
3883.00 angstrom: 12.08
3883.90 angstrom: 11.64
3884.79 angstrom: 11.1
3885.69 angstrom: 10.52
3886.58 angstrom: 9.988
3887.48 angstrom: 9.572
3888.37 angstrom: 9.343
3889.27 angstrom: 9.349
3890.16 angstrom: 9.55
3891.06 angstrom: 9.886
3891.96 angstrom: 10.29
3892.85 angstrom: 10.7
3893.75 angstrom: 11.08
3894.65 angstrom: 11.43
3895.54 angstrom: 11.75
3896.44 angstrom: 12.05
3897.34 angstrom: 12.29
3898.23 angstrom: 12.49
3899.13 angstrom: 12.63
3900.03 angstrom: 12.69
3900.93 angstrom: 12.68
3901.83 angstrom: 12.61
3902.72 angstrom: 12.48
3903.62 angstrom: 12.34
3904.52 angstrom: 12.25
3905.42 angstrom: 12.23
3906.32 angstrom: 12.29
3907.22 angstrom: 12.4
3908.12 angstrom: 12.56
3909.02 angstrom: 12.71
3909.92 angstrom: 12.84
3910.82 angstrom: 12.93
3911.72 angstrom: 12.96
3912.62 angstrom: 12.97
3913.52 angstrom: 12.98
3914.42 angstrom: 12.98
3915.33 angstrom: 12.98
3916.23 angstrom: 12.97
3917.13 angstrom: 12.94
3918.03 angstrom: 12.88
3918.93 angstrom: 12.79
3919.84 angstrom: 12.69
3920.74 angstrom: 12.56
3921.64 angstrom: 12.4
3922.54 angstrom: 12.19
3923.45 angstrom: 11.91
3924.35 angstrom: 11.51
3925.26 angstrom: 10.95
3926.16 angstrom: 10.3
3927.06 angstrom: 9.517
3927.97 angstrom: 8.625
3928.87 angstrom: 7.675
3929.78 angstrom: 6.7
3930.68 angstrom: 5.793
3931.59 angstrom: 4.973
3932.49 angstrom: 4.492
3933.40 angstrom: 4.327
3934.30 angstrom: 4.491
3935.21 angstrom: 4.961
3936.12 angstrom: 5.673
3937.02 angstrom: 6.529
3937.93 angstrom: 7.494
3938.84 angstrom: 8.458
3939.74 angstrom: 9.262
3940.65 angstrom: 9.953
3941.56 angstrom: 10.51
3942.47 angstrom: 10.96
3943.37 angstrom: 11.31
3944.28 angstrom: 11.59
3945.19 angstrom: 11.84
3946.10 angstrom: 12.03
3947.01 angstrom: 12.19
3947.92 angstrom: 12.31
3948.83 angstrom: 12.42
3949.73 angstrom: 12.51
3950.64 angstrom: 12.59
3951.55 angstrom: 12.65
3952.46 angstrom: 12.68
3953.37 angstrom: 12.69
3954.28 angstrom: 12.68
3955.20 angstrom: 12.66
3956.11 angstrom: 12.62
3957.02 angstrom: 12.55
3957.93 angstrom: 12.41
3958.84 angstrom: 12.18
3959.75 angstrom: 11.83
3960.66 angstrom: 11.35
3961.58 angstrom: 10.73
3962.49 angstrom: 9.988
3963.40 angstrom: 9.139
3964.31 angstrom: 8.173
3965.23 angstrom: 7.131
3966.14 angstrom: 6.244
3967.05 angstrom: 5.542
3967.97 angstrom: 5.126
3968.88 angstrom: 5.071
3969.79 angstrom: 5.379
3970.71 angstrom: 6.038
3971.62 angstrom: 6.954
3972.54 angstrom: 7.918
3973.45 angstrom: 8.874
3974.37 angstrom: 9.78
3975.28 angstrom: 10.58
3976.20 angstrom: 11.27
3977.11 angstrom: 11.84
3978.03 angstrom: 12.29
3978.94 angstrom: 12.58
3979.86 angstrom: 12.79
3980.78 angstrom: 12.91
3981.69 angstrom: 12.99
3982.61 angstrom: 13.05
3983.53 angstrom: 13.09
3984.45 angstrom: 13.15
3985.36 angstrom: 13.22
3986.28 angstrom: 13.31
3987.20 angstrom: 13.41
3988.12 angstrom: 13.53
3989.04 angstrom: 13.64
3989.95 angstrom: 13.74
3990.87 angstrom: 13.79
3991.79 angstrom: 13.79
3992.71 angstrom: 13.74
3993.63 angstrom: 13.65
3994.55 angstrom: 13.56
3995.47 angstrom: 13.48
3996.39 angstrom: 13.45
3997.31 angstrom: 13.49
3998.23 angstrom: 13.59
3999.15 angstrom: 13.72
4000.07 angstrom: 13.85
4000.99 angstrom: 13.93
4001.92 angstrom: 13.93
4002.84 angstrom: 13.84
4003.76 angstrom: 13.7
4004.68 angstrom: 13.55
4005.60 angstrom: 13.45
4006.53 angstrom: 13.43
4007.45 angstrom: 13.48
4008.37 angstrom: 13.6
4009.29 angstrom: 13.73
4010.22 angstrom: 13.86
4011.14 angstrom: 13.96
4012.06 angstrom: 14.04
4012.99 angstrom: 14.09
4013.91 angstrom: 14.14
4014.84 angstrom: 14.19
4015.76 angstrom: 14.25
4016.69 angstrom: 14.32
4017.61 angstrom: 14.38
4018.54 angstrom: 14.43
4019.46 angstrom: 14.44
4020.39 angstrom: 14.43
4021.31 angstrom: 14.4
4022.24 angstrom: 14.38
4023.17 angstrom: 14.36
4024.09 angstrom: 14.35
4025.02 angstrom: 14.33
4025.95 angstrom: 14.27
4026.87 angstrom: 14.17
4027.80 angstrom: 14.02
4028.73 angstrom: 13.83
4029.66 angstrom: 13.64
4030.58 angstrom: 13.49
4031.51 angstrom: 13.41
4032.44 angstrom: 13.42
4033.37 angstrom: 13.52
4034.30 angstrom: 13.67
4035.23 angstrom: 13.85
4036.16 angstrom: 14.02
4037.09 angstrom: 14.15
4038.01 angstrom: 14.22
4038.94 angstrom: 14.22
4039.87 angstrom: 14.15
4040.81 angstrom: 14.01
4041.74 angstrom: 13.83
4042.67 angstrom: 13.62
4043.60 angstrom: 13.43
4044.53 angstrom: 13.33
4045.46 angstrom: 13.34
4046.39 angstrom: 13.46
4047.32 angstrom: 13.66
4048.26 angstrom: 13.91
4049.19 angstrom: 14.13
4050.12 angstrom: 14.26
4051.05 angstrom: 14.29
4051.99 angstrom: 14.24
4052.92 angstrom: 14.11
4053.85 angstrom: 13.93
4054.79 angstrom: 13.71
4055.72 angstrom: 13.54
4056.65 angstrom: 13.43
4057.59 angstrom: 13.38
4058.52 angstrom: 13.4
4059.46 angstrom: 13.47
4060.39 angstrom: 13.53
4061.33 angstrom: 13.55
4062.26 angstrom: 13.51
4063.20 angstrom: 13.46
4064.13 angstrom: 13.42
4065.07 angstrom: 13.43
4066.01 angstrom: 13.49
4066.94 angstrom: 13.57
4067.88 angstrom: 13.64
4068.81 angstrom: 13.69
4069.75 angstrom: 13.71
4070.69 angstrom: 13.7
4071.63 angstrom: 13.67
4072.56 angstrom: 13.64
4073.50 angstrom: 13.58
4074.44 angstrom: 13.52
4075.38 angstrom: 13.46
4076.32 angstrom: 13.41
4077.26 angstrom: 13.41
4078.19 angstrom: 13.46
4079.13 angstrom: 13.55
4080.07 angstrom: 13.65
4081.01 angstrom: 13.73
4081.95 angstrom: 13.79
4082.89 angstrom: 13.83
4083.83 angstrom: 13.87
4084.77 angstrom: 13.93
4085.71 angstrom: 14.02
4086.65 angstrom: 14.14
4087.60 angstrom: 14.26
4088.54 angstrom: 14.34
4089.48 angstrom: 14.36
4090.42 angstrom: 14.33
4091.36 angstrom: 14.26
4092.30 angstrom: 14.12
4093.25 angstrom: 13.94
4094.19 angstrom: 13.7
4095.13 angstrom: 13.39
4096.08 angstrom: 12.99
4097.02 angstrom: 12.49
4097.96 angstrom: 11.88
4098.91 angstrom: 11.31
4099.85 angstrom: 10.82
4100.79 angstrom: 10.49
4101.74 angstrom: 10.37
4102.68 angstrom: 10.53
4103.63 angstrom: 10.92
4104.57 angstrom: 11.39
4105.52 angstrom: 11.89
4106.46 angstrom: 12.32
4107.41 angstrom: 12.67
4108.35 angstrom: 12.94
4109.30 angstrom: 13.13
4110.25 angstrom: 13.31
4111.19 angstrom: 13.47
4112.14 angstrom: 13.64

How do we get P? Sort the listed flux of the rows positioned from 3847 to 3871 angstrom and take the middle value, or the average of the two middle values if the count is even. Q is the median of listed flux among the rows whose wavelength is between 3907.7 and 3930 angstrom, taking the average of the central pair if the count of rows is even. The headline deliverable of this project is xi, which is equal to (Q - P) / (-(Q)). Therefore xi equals 0.06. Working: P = 13.5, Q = 12.7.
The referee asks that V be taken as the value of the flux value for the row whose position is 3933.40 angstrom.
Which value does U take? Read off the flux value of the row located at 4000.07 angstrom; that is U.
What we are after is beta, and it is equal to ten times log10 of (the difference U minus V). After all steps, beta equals 10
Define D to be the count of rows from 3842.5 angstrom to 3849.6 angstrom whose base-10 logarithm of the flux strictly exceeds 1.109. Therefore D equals 6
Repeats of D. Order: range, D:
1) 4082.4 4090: 8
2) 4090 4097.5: 7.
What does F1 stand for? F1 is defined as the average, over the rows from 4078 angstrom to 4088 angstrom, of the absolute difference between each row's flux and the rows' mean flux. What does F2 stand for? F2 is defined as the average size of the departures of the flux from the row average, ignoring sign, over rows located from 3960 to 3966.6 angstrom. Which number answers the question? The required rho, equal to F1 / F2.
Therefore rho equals 0.1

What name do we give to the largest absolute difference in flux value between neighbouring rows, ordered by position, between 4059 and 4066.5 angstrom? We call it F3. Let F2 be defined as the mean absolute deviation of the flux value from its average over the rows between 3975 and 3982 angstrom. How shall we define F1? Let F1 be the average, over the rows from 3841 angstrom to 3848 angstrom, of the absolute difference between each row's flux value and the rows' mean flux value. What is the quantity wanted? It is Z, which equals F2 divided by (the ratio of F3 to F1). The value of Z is 6.8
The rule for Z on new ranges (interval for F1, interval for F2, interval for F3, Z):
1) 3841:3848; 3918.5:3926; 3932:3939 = 0.3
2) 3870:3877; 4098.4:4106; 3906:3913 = 0.3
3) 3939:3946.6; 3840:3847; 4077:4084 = 6.0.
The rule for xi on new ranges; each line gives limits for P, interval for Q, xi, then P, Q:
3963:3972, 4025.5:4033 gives -0.55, 6.1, 13.7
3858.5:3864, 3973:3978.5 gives 0.22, 13.3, 10.9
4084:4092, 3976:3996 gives 0.08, 14.3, 13.3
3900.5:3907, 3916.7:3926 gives -0.01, 12.3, 12.5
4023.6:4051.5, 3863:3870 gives 0.02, 13.9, 13.6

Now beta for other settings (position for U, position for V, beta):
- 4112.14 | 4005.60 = -7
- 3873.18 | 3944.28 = 2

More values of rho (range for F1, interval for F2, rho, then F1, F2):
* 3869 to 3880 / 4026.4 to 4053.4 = 0.7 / 0.21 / 0.3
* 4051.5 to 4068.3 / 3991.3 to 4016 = 0.9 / 0.18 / 0.2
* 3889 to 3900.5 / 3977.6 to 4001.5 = 3.0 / 1.02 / 0.3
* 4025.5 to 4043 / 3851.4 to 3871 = 2.2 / 0.25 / 0.1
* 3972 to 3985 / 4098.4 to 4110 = 1.6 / 1.40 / 0.9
